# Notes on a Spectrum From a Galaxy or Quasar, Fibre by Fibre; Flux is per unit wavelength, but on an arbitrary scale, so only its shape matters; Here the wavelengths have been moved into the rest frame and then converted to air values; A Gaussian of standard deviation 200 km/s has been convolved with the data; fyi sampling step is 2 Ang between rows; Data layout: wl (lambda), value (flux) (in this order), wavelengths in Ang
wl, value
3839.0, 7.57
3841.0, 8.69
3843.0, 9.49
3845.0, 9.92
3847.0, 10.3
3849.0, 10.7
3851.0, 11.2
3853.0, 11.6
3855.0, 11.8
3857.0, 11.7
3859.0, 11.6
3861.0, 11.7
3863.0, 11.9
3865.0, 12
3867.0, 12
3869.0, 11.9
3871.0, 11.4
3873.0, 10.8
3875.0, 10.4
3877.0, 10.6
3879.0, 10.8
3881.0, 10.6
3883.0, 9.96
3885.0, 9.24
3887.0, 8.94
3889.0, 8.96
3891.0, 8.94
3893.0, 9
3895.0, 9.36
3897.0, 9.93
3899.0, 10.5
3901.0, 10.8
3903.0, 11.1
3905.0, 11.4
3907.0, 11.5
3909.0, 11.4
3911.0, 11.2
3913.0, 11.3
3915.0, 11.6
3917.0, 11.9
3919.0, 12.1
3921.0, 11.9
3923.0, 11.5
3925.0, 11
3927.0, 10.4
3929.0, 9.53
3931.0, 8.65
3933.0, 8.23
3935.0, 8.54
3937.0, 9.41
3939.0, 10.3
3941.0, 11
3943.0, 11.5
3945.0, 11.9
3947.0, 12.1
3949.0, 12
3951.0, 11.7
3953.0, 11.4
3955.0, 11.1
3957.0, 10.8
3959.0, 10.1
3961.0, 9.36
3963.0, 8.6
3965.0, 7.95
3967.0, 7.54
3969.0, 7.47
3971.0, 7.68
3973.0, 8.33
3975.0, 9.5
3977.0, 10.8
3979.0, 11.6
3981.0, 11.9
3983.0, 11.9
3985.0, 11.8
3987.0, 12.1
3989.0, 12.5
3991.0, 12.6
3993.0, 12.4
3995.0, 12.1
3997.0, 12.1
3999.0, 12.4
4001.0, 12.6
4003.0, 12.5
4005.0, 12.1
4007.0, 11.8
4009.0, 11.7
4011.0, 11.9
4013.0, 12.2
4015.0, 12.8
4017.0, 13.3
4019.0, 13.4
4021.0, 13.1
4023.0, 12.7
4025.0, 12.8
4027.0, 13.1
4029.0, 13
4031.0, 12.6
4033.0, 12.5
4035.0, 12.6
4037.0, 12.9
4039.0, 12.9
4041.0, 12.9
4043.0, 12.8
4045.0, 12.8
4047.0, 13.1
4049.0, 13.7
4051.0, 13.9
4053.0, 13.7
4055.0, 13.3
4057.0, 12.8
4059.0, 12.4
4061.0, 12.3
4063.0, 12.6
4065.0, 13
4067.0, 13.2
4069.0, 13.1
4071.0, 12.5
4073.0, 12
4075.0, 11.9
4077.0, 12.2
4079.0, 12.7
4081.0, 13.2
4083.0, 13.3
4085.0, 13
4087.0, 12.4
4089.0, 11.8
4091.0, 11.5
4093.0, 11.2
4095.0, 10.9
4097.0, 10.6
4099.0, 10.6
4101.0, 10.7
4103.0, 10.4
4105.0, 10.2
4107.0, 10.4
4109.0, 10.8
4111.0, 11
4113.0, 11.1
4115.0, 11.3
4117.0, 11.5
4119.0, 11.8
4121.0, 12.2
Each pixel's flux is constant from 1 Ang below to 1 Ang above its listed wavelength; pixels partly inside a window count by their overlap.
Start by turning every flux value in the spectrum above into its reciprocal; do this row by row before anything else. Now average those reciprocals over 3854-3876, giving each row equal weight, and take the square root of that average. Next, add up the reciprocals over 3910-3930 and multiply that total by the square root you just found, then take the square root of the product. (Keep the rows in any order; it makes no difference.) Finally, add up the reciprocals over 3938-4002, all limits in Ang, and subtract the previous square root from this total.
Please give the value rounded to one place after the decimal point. 2.5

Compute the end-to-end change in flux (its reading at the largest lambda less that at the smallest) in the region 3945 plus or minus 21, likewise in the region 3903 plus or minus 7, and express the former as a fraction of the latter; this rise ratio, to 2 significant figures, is -2.1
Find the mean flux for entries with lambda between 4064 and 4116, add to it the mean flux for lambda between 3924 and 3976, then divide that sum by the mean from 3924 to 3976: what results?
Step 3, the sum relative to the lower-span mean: 2.19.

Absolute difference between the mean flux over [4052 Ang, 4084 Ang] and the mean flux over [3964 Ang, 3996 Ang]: 2.3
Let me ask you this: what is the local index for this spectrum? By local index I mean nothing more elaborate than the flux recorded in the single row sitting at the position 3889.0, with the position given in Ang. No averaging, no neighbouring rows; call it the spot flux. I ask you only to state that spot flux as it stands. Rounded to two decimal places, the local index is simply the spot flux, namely 8.96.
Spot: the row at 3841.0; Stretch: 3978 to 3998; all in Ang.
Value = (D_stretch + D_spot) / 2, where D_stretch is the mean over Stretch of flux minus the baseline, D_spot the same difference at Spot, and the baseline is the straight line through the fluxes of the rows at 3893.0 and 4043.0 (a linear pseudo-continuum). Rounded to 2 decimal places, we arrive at 0.85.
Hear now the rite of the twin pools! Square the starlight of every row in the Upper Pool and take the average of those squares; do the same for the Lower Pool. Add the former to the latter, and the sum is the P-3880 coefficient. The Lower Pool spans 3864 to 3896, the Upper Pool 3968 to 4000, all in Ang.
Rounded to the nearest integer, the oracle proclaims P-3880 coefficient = 233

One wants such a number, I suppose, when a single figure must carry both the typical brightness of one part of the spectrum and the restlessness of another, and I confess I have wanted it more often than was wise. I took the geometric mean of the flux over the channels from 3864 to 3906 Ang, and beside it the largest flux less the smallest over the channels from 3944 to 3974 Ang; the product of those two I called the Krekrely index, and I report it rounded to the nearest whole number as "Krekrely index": 48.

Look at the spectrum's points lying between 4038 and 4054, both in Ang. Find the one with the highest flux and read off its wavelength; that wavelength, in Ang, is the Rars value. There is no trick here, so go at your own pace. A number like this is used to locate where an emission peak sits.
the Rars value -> 4051.0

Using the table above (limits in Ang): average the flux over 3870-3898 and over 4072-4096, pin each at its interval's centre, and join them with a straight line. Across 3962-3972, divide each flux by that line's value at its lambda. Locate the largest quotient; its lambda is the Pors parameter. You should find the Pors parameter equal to 3963.0 Ang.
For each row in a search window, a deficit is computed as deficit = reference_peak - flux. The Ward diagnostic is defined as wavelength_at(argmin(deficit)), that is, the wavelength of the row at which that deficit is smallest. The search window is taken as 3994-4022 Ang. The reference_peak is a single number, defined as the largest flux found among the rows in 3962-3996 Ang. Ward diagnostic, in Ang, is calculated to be 4019.0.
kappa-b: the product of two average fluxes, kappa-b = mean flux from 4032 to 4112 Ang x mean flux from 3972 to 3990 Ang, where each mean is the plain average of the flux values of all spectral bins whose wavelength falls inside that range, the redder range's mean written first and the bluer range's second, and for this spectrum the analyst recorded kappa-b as 137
